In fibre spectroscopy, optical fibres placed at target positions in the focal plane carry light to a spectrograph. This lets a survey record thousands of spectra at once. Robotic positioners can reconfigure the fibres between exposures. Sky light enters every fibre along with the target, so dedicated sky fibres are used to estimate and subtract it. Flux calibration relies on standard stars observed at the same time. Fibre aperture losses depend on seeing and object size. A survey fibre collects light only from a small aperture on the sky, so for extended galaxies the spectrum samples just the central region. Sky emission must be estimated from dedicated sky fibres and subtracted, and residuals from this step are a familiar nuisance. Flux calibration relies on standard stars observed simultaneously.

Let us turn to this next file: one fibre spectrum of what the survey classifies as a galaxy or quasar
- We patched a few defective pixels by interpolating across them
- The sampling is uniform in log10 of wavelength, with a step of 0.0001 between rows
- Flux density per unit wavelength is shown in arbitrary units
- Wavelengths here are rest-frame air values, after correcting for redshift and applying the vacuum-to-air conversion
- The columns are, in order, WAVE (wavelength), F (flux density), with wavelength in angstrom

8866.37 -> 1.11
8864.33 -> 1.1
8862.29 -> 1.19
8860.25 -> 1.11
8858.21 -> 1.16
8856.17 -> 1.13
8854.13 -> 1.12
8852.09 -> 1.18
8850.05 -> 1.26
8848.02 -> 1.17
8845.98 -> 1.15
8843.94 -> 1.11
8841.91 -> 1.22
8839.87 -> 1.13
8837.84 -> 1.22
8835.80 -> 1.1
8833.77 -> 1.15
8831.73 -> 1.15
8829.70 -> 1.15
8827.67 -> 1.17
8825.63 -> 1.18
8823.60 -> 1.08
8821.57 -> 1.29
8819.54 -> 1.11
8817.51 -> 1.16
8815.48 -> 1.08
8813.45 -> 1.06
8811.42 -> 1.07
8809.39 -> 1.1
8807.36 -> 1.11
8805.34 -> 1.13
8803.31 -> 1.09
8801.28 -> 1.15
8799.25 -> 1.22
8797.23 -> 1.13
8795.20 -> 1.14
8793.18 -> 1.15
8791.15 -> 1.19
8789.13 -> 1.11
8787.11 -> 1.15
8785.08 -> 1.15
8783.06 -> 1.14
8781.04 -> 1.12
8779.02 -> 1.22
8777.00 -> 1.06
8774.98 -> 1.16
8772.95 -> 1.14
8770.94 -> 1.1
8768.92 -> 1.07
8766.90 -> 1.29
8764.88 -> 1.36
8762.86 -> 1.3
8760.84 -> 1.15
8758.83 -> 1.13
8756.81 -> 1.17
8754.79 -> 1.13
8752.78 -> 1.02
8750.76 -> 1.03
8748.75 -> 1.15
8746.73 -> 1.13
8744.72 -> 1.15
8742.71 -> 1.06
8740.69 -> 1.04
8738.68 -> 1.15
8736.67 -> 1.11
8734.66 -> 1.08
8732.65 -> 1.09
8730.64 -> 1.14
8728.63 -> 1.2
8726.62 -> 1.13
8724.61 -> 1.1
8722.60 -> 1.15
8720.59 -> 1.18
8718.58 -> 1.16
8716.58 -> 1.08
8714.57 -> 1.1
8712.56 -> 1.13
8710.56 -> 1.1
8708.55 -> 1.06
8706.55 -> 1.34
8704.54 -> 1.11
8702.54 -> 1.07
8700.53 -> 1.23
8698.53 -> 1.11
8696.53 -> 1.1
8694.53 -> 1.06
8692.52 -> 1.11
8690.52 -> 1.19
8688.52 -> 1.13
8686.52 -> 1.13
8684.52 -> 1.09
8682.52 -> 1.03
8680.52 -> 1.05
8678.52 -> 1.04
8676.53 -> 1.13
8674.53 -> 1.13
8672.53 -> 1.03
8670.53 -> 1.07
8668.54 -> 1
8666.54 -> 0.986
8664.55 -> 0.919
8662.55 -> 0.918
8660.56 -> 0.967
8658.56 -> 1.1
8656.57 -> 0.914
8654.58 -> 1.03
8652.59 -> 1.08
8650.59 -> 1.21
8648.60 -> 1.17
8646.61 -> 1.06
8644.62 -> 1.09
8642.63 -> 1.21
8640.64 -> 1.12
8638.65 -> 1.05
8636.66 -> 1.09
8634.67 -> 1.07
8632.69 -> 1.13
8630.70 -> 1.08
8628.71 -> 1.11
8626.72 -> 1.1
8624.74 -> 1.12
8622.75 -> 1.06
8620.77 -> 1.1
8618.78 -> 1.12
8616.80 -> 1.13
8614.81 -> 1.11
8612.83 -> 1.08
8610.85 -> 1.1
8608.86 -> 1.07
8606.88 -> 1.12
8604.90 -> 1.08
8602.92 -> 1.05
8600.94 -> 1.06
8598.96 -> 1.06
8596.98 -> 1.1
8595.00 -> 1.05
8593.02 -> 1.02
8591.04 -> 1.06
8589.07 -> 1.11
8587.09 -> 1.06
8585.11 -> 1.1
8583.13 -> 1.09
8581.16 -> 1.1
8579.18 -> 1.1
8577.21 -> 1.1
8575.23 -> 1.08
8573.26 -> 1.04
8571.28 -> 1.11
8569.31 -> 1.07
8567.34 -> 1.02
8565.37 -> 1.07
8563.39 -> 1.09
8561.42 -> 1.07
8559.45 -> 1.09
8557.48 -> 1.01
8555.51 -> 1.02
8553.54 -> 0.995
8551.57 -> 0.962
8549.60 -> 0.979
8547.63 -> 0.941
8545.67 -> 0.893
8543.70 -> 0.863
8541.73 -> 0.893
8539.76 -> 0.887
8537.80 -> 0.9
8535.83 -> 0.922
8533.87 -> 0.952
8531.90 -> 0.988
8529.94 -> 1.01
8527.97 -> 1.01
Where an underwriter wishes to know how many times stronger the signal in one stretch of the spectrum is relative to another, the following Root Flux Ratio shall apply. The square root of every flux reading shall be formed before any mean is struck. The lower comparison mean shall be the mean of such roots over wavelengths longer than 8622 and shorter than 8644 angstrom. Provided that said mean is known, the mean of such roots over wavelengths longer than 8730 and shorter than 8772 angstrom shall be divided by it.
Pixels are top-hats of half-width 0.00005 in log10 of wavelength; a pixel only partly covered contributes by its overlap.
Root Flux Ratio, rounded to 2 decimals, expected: 1.01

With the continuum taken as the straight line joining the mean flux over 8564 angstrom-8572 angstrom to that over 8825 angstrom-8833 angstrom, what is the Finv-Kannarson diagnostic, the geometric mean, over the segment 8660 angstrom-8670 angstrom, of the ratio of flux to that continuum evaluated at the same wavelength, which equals 0.87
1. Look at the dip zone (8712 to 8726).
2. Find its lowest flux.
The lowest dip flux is 1.08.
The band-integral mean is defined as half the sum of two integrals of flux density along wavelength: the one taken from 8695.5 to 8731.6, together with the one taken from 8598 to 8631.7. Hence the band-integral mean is 39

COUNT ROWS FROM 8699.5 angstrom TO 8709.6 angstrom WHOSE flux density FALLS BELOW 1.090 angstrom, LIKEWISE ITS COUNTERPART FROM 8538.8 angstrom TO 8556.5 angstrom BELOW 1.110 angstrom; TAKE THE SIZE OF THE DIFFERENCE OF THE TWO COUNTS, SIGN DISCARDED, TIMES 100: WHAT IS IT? 700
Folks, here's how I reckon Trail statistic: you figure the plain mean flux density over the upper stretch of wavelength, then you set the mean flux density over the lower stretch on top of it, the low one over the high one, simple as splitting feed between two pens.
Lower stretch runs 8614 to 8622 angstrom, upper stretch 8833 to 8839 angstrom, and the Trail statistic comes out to 0.96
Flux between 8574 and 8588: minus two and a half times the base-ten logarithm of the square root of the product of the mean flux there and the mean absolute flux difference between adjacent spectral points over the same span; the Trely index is 2.30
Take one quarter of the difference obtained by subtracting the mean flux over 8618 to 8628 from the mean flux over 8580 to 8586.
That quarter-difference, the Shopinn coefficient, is -0.001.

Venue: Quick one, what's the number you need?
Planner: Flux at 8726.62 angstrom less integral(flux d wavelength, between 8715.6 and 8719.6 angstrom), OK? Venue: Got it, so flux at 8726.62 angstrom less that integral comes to -3.4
